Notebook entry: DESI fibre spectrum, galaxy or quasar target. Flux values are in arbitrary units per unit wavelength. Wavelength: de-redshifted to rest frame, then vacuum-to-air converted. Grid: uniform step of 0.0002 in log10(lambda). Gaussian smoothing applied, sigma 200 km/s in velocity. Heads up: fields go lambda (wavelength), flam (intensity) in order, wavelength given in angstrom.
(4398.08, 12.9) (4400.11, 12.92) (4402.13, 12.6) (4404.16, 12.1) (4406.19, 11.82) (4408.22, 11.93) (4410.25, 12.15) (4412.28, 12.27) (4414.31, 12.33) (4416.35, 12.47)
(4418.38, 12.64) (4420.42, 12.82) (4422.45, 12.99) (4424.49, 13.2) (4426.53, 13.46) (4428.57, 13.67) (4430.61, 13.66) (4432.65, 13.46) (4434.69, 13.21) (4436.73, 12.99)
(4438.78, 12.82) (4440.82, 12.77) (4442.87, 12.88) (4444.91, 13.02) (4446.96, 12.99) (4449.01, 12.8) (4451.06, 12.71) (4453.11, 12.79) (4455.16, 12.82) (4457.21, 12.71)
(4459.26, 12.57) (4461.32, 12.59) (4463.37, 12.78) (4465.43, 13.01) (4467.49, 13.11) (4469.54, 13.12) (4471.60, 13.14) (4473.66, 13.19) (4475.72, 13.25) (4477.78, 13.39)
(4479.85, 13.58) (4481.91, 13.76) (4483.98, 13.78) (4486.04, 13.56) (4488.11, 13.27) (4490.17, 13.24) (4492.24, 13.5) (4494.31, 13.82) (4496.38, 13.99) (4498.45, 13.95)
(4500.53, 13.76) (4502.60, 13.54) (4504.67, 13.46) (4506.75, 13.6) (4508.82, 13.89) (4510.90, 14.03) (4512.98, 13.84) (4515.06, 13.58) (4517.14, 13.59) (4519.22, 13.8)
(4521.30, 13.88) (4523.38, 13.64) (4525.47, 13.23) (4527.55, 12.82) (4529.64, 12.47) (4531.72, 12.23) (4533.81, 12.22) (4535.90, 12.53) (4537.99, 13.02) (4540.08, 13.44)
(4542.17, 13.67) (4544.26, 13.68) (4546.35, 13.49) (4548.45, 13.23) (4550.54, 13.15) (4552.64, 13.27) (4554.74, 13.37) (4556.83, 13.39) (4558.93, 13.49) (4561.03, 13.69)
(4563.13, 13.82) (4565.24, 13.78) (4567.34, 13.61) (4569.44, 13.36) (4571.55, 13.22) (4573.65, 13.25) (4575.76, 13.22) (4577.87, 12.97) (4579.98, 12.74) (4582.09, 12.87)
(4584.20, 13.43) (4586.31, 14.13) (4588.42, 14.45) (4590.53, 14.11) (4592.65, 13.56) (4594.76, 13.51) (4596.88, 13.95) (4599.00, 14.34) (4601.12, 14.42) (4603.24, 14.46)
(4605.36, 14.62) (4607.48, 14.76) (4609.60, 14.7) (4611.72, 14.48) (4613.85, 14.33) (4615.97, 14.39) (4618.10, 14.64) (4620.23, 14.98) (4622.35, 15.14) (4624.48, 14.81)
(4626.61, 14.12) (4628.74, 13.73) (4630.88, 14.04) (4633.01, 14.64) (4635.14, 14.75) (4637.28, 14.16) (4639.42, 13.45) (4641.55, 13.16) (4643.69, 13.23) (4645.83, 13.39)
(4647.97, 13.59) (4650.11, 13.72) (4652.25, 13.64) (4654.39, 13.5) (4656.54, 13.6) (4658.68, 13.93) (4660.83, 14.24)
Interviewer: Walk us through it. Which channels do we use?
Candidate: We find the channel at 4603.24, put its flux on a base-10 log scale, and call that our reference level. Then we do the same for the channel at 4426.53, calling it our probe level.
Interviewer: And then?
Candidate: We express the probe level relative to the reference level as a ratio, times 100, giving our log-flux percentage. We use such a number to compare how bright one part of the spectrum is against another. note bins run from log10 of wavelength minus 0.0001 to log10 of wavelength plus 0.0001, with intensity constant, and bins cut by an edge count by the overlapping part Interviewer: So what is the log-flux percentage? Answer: 97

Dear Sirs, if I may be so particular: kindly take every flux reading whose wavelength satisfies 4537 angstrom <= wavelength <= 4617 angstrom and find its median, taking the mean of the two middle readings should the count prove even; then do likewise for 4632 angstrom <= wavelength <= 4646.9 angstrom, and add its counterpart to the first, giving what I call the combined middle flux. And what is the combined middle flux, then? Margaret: 27.0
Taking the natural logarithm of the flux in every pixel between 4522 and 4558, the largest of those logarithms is 2.62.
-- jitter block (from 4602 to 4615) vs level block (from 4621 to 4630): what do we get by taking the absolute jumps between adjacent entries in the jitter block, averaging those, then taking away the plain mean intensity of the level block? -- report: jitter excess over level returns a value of -14.3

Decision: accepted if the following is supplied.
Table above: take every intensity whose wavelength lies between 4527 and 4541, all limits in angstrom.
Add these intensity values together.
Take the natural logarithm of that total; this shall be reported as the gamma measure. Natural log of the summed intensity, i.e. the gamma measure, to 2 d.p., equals 4.49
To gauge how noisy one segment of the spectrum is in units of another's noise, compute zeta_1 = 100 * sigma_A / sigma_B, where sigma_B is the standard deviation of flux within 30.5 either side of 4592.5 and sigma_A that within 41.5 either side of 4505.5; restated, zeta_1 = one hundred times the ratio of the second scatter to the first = 69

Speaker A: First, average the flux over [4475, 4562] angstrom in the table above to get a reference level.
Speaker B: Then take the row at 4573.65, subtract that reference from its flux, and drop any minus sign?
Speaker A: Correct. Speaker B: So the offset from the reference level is 0.18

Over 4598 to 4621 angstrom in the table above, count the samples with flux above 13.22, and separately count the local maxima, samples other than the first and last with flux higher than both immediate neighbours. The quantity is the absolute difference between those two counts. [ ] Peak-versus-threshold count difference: 10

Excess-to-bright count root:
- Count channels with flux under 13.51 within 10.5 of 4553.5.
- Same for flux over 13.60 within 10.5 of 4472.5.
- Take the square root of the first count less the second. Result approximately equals 2.4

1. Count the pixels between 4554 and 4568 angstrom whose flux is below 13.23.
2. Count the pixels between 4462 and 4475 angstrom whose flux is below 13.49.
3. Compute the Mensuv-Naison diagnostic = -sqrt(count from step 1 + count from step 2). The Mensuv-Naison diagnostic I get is -2.4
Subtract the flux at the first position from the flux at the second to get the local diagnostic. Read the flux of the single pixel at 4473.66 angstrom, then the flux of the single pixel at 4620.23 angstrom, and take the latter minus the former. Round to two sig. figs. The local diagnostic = 1.8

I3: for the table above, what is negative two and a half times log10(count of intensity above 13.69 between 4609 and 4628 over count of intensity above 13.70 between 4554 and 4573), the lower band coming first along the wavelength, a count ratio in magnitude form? -1.63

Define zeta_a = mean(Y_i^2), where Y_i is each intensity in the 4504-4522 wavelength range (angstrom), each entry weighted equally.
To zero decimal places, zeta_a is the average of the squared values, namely 189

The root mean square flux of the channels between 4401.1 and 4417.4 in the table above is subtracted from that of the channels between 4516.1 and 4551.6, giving 1.0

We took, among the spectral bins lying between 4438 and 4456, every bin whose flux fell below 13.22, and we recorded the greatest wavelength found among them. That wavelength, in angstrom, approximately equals 4455.16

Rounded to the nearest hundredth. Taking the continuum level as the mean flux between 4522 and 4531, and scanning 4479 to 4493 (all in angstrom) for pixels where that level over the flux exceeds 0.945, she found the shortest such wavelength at 4479.85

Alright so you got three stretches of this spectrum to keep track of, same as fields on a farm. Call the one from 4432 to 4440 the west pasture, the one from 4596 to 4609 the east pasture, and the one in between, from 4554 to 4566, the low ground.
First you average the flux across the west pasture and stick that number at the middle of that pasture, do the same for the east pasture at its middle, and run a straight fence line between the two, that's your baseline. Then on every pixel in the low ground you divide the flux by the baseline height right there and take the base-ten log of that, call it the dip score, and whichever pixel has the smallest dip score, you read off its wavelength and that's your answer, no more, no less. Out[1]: 4554.74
